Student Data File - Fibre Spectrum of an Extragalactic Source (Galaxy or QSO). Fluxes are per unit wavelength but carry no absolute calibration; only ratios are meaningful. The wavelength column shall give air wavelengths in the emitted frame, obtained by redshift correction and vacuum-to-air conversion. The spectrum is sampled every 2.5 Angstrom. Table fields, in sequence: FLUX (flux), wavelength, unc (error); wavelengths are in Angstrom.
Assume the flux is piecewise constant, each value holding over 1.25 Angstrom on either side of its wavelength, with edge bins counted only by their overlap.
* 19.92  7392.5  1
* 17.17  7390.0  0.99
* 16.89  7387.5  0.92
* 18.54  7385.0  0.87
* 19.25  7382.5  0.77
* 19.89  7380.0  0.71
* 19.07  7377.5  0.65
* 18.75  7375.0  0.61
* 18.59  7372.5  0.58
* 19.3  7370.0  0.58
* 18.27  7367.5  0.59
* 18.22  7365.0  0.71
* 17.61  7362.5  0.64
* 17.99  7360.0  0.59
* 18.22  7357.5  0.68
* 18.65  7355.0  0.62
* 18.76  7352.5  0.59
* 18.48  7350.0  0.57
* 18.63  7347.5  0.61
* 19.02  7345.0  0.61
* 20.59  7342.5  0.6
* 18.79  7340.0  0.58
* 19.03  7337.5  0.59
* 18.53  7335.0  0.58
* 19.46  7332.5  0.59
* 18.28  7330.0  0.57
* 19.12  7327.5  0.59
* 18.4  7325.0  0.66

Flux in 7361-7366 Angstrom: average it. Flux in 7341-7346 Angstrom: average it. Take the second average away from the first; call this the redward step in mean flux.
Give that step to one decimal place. -1.9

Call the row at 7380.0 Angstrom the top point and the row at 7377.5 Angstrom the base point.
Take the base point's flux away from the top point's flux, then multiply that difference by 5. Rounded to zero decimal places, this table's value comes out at 4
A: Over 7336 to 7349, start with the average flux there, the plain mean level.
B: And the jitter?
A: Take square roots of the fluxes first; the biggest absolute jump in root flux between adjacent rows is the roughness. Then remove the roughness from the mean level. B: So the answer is 19.0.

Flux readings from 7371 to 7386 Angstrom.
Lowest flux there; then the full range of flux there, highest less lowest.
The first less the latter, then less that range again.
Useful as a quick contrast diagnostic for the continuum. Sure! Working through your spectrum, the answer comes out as 15.8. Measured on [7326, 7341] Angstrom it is 15.9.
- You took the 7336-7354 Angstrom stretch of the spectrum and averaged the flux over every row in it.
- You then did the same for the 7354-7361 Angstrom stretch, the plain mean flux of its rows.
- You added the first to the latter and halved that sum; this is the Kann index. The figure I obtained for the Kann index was 18.7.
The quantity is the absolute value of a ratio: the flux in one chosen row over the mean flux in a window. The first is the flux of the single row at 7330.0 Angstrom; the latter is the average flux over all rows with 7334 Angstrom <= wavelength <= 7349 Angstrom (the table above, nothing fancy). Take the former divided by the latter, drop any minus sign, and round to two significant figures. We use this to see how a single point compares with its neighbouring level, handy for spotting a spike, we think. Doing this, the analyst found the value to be 0.96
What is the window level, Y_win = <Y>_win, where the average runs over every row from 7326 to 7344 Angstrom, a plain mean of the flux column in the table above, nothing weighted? 19.1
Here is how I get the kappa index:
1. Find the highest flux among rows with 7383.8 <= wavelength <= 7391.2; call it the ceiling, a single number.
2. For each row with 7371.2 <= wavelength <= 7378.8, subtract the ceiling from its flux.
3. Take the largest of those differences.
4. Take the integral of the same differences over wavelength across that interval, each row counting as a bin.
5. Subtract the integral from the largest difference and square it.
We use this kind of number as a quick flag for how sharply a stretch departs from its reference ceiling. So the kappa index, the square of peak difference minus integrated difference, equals 2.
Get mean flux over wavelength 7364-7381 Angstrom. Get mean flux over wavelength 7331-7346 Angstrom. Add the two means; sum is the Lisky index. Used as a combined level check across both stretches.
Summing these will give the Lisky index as 38.1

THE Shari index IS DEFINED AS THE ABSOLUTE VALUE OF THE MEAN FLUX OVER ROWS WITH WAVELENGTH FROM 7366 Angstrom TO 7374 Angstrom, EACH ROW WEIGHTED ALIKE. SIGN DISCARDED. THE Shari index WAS 18.7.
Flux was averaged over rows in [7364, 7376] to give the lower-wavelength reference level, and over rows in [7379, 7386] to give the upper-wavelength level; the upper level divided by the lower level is 1.03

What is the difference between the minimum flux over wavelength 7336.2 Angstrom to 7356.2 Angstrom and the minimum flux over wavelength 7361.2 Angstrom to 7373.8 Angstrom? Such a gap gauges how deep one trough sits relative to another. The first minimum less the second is 0.87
